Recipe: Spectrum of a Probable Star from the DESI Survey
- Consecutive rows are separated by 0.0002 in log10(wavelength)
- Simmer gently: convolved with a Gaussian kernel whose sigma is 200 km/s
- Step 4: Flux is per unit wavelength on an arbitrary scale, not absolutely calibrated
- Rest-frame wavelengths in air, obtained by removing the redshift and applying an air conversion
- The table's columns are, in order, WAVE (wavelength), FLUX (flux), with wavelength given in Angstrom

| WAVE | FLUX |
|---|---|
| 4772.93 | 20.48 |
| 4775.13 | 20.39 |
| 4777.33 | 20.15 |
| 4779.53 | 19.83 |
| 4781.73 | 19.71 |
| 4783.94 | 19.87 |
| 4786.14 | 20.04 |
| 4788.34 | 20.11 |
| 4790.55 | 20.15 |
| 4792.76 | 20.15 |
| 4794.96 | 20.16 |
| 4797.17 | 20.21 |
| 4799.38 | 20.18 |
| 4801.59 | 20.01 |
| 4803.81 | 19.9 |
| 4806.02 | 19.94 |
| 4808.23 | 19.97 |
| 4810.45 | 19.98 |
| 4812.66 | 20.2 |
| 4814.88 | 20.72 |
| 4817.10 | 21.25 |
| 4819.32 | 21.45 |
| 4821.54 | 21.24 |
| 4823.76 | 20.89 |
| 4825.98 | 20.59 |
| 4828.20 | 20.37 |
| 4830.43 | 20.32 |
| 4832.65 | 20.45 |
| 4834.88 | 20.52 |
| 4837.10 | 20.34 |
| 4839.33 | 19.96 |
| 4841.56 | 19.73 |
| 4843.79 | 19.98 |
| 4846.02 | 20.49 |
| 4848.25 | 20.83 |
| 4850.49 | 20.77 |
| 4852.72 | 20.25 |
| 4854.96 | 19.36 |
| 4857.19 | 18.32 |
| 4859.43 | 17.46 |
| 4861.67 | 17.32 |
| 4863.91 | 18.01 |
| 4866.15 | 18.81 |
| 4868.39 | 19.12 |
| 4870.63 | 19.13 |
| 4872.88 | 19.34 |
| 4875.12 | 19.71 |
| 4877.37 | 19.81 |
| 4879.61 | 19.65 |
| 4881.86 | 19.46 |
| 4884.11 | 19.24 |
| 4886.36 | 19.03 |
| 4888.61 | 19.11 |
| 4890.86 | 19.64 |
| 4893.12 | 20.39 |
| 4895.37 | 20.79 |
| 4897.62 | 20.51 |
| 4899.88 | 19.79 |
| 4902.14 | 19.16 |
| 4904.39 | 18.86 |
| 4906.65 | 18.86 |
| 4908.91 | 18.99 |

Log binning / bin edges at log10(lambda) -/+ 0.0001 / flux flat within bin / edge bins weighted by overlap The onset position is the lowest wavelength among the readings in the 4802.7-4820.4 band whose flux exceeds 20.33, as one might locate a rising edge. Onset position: 4814.88 Angstrom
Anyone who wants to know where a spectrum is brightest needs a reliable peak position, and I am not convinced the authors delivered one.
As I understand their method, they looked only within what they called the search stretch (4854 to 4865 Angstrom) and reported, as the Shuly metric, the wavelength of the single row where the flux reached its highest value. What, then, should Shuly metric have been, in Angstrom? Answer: 4854.96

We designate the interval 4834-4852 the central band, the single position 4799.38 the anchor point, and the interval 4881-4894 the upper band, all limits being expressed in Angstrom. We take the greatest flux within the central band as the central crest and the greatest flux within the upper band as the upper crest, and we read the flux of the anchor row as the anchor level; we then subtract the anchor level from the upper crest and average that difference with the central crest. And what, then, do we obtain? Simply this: 10.5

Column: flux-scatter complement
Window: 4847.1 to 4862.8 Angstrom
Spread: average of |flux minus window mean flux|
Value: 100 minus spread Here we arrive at 98.73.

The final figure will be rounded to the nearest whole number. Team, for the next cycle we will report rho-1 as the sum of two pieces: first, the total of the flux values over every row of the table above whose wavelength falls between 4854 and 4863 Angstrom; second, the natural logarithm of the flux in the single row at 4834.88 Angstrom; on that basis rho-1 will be 75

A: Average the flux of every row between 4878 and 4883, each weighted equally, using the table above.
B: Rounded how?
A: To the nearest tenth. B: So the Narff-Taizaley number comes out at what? 19.6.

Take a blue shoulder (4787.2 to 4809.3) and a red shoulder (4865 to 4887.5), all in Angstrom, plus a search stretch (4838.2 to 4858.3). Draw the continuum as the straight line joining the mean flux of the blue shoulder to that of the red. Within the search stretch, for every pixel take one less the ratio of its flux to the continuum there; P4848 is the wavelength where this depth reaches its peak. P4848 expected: 4857.19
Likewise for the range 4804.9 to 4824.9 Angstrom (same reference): 4806.02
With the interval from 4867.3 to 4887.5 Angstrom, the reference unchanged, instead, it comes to 4868.39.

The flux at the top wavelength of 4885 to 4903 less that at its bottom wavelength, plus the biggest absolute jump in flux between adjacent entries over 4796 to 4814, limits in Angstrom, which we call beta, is 0.35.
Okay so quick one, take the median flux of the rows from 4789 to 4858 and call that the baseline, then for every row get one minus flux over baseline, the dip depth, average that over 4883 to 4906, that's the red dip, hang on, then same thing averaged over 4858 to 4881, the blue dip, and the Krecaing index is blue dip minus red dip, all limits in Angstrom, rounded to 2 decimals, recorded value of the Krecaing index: 0.04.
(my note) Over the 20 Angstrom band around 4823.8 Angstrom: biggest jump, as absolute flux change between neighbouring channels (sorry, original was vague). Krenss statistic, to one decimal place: 0.5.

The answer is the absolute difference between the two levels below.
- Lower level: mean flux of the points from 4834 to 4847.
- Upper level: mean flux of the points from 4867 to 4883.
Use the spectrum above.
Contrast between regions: 0.7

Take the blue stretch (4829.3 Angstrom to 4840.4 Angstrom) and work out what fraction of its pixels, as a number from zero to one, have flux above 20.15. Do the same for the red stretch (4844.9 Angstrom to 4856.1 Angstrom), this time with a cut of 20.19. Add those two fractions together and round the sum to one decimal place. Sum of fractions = 1.6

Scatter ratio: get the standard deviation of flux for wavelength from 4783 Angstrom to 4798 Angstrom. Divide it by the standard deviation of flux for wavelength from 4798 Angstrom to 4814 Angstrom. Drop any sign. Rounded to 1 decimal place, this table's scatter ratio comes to 1.0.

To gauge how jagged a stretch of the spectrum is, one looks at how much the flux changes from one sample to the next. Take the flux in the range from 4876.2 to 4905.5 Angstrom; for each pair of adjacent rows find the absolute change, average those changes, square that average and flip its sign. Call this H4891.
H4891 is -0.14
